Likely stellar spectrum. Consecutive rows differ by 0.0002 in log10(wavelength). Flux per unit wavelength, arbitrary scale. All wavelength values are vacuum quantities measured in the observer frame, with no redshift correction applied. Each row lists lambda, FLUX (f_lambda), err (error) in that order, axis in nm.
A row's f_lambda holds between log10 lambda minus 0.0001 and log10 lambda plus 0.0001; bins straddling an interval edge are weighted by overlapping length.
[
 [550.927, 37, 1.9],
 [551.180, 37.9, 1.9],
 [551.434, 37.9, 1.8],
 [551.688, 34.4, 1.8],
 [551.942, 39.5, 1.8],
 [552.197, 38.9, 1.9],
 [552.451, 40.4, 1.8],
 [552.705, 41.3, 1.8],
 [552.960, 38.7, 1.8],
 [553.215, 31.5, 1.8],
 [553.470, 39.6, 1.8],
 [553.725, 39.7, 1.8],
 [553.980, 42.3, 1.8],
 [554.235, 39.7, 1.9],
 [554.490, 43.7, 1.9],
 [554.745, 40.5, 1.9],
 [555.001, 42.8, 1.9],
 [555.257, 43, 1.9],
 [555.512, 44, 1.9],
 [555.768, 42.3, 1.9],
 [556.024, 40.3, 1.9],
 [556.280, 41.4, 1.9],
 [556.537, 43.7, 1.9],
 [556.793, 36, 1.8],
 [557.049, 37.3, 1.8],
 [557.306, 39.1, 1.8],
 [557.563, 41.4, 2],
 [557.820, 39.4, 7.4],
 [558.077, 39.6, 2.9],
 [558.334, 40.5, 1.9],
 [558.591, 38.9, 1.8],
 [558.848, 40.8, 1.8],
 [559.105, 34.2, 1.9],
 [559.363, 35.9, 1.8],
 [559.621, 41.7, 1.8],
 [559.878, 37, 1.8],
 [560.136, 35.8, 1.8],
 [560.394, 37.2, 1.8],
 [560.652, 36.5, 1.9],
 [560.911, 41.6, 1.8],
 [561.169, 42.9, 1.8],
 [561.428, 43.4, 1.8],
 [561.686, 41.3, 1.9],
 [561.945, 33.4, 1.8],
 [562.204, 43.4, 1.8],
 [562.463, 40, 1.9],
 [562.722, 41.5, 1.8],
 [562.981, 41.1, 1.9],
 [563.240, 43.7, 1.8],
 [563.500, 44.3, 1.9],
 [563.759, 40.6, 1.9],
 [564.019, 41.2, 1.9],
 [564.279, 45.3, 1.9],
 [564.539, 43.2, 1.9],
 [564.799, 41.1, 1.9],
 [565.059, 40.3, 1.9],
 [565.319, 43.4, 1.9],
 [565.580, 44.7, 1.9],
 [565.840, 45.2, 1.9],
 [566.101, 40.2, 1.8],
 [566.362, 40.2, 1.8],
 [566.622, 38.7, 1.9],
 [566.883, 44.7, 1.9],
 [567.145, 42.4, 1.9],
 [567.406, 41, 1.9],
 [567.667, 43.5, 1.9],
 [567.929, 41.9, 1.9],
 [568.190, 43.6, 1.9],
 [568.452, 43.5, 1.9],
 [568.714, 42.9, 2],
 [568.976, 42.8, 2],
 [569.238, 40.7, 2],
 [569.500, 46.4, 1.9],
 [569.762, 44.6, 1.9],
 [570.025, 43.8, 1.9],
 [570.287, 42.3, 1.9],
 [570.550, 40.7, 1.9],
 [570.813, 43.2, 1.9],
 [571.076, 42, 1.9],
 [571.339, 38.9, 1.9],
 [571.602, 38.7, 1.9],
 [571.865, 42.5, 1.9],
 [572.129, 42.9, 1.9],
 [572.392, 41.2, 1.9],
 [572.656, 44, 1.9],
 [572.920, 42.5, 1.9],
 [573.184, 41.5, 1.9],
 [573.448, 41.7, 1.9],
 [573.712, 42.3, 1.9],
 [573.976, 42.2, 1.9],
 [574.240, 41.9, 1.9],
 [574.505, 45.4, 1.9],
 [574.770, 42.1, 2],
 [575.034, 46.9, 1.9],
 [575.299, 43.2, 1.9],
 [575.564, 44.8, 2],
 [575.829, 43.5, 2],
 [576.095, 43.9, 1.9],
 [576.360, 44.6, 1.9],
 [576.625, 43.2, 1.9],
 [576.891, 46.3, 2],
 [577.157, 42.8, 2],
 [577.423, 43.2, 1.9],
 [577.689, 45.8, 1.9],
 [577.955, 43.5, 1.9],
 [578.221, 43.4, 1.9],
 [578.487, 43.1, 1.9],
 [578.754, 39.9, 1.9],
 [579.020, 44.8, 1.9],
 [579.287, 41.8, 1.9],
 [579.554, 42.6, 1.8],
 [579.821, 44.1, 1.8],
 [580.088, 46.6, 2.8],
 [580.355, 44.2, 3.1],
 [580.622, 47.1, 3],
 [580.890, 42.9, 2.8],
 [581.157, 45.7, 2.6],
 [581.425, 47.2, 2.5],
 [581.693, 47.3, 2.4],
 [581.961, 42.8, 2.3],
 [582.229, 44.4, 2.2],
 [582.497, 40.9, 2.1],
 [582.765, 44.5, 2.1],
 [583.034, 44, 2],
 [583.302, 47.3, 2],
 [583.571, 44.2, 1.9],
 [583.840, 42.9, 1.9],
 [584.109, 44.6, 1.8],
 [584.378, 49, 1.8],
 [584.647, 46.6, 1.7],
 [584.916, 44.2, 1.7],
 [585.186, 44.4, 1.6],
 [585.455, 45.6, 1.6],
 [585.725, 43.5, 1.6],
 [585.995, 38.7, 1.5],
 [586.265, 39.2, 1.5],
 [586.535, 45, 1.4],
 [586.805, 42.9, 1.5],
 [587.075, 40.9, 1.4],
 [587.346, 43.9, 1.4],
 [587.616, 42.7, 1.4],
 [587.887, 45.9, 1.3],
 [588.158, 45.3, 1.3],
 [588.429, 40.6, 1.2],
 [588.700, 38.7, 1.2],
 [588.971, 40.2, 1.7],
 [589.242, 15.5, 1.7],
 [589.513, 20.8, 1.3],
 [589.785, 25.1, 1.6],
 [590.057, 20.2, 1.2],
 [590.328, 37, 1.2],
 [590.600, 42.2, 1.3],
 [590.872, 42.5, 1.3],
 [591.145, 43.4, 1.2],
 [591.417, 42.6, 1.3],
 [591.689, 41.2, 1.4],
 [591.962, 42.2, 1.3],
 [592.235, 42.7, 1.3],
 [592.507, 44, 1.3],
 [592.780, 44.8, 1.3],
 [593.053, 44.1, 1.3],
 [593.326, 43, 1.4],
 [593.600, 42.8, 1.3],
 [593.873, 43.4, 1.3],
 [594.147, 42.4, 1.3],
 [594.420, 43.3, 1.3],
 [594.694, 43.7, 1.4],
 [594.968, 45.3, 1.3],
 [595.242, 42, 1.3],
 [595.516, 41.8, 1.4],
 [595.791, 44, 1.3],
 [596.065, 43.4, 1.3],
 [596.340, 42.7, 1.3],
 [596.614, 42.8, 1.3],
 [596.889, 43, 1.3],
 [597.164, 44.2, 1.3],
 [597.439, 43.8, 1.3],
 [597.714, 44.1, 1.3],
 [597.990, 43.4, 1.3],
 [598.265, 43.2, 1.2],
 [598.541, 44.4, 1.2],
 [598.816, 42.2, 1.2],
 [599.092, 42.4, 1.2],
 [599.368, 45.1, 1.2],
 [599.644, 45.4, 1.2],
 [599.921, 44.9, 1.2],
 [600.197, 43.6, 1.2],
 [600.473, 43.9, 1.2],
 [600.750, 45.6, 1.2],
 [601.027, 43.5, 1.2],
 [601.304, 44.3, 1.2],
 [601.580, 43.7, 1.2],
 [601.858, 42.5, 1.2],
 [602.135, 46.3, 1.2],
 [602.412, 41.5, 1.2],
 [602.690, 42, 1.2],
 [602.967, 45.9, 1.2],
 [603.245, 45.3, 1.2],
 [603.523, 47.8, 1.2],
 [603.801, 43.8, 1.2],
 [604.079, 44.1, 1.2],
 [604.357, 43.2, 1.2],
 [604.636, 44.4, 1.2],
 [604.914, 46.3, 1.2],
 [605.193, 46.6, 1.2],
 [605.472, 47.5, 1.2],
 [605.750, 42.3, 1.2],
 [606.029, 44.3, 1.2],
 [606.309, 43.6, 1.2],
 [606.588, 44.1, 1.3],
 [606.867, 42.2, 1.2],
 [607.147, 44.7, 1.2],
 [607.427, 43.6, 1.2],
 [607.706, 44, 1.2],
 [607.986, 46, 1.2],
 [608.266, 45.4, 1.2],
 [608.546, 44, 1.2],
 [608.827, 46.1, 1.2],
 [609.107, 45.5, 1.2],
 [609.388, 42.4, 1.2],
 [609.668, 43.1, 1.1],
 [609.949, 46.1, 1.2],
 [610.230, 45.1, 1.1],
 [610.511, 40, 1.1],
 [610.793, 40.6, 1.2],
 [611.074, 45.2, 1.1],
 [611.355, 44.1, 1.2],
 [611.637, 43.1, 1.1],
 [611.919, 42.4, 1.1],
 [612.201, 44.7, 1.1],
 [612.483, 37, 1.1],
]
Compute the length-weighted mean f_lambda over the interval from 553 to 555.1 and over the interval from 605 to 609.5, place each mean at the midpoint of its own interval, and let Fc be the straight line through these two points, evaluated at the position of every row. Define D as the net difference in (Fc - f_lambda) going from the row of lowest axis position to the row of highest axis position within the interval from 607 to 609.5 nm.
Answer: 2.5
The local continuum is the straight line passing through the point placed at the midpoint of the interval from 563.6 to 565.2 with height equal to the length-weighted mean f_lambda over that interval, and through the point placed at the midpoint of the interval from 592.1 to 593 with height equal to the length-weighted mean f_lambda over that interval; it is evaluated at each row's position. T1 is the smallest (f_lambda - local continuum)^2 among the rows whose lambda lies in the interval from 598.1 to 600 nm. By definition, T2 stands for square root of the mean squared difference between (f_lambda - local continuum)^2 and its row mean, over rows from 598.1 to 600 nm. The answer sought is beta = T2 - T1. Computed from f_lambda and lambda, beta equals 2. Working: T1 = 0.010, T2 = 1.6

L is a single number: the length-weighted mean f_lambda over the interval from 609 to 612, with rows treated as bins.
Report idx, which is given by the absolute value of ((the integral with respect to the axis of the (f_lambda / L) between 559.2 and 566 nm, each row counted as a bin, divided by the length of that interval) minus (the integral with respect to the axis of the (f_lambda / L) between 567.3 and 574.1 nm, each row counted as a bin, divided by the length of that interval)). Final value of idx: 0.03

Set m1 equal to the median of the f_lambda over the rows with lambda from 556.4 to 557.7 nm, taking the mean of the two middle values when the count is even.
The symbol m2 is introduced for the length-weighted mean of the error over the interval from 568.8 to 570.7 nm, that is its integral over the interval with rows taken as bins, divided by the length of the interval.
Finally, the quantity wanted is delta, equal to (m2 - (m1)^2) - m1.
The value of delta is -1566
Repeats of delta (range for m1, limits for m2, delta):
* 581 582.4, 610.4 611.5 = -2133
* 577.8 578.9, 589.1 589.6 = -1912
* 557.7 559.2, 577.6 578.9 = -1598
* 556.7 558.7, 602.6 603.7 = -1579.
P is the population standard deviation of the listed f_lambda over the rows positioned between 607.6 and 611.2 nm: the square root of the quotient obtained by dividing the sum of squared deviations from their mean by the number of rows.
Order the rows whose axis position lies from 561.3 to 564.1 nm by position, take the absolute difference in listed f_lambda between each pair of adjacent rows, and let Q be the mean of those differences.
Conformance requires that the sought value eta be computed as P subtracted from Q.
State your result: 1.3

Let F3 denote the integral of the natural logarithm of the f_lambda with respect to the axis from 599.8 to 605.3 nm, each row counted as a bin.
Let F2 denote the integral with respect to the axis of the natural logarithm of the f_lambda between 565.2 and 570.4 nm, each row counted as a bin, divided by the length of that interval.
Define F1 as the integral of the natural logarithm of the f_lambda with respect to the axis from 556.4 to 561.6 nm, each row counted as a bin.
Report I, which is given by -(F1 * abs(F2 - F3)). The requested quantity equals -326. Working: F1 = 19.1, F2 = 3.76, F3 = 20.9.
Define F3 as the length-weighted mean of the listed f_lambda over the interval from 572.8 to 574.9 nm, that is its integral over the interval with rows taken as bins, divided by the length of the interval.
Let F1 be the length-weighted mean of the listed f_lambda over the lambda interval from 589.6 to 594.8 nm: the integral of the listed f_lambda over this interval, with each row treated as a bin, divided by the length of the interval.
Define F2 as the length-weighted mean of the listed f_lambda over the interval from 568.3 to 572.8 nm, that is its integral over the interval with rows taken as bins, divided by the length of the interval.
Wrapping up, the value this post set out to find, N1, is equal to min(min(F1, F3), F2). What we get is 40.4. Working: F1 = 40.4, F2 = 42.4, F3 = 42.4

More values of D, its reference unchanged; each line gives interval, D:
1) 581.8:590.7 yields 1.4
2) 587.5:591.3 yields -0.4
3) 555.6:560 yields 5.7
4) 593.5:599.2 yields 0.9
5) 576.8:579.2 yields 1.7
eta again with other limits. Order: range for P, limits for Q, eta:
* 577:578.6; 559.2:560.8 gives 1.8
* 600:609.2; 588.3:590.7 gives 6.5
